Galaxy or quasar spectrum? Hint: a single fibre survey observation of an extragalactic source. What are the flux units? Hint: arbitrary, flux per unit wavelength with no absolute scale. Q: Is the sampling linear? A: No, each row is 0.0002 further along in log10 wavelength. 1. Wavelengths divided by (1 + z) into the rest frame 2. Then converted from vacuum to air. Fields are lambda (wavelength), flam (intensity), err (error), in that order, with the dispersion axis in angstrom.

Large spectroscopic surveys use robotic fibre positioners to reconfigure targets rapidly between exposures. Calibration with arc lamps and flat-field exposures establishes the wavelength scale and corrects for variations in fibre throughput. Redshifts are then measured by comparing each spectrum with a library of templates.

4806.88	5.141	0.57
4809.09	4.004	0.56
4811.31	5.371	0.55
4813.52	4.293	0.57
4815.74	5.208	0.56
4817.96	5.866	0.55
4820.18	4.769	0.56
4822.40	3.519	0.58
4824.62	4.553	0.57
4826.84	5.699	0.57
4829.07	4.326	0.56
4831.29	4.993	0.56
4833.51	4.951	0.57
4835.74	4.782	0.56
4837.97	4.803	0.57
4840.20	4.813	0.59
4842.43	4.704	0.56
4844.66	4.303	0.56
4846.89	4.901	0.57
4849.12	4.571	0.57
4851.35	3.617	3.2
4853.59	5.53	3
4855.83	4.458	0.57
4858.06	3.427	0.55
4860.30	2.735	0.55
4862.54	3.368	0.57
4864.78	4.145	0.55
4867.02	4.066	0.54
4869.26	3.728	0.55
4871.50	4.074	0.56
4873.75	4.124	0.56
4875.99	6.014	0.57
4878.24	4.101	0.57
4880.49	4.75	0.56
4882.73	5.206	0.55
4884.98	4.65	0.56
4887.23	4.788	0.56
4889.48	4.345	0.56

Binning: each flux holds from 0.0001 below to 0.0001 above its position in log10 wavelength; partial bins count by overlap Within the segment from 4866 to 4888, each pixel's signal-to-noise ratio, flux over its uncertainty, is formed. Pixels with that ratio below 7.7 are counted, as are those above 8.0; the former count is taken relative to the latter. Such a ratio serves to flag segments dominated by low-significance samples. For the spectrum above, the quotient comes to 1.00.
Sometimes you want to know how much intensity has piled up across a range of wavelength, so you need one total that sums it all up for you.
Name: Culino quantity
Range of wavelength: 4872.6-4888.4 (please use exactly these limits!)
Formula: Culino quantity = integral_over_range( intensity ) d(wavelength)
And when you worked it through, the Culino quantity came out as 76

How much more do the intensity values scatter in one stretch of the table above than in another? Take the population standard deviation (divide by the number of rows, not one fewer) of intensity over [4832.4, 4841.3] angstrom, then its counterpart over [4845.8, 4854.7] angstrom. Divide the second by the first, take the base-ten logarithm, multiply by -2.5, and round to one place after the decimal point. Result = -2.5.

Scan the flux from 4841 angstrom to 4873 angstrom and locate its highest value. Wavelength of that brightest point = 4853.59 angstrom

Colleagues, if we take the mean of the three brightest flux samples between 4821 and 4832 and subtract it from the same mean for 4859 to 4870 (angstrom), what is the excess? -1.1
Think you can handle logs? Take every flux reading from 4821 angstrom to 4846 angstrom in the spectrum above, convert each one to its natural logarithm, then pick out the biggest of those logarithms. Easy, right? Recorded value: 1.74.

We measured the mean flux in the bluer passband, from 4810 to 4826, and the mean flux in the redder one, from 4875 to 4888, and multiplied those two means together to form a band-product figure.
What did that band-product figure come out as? 23.6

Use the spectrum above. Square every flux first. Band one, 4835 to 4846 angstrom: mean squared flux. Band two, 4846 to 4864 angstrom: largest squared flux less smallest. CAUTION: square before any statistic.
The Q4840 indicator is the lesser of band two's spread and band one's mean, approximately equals 22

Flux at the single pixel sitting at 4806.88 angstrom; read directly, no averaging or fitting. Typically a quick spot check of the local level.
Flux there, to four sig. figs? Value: 5.141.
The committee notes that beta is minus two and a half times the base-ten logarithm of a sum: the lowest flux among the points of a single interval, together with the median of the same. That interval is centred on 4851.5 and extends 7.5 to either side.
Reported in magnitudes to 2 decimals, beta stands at -2.24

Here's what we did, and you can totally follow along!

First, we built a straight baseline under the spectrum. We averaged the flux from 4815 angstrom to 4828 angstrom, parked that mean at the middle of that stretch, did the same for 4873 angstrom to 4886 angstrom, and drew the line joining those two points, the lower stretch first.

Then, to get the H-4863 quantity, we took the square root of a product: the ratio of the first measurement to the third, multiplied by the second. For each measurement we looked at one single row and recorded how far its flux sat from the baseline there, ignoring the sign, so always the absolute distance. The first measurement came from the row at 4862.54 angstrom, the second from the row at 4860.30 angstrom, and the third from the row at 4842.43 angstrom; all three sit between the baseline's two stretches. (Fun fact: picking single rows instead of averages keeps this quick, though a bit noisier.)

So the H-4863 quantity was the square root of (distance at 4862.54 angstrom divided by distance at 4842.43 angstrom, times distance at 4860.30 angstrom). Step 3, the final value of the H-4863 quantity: 4.1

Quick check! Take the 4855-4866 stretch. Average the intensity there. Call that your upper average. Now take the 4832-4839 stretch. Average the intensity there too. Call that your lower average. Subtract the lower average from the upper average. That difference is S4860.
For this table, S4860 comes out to -1.2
